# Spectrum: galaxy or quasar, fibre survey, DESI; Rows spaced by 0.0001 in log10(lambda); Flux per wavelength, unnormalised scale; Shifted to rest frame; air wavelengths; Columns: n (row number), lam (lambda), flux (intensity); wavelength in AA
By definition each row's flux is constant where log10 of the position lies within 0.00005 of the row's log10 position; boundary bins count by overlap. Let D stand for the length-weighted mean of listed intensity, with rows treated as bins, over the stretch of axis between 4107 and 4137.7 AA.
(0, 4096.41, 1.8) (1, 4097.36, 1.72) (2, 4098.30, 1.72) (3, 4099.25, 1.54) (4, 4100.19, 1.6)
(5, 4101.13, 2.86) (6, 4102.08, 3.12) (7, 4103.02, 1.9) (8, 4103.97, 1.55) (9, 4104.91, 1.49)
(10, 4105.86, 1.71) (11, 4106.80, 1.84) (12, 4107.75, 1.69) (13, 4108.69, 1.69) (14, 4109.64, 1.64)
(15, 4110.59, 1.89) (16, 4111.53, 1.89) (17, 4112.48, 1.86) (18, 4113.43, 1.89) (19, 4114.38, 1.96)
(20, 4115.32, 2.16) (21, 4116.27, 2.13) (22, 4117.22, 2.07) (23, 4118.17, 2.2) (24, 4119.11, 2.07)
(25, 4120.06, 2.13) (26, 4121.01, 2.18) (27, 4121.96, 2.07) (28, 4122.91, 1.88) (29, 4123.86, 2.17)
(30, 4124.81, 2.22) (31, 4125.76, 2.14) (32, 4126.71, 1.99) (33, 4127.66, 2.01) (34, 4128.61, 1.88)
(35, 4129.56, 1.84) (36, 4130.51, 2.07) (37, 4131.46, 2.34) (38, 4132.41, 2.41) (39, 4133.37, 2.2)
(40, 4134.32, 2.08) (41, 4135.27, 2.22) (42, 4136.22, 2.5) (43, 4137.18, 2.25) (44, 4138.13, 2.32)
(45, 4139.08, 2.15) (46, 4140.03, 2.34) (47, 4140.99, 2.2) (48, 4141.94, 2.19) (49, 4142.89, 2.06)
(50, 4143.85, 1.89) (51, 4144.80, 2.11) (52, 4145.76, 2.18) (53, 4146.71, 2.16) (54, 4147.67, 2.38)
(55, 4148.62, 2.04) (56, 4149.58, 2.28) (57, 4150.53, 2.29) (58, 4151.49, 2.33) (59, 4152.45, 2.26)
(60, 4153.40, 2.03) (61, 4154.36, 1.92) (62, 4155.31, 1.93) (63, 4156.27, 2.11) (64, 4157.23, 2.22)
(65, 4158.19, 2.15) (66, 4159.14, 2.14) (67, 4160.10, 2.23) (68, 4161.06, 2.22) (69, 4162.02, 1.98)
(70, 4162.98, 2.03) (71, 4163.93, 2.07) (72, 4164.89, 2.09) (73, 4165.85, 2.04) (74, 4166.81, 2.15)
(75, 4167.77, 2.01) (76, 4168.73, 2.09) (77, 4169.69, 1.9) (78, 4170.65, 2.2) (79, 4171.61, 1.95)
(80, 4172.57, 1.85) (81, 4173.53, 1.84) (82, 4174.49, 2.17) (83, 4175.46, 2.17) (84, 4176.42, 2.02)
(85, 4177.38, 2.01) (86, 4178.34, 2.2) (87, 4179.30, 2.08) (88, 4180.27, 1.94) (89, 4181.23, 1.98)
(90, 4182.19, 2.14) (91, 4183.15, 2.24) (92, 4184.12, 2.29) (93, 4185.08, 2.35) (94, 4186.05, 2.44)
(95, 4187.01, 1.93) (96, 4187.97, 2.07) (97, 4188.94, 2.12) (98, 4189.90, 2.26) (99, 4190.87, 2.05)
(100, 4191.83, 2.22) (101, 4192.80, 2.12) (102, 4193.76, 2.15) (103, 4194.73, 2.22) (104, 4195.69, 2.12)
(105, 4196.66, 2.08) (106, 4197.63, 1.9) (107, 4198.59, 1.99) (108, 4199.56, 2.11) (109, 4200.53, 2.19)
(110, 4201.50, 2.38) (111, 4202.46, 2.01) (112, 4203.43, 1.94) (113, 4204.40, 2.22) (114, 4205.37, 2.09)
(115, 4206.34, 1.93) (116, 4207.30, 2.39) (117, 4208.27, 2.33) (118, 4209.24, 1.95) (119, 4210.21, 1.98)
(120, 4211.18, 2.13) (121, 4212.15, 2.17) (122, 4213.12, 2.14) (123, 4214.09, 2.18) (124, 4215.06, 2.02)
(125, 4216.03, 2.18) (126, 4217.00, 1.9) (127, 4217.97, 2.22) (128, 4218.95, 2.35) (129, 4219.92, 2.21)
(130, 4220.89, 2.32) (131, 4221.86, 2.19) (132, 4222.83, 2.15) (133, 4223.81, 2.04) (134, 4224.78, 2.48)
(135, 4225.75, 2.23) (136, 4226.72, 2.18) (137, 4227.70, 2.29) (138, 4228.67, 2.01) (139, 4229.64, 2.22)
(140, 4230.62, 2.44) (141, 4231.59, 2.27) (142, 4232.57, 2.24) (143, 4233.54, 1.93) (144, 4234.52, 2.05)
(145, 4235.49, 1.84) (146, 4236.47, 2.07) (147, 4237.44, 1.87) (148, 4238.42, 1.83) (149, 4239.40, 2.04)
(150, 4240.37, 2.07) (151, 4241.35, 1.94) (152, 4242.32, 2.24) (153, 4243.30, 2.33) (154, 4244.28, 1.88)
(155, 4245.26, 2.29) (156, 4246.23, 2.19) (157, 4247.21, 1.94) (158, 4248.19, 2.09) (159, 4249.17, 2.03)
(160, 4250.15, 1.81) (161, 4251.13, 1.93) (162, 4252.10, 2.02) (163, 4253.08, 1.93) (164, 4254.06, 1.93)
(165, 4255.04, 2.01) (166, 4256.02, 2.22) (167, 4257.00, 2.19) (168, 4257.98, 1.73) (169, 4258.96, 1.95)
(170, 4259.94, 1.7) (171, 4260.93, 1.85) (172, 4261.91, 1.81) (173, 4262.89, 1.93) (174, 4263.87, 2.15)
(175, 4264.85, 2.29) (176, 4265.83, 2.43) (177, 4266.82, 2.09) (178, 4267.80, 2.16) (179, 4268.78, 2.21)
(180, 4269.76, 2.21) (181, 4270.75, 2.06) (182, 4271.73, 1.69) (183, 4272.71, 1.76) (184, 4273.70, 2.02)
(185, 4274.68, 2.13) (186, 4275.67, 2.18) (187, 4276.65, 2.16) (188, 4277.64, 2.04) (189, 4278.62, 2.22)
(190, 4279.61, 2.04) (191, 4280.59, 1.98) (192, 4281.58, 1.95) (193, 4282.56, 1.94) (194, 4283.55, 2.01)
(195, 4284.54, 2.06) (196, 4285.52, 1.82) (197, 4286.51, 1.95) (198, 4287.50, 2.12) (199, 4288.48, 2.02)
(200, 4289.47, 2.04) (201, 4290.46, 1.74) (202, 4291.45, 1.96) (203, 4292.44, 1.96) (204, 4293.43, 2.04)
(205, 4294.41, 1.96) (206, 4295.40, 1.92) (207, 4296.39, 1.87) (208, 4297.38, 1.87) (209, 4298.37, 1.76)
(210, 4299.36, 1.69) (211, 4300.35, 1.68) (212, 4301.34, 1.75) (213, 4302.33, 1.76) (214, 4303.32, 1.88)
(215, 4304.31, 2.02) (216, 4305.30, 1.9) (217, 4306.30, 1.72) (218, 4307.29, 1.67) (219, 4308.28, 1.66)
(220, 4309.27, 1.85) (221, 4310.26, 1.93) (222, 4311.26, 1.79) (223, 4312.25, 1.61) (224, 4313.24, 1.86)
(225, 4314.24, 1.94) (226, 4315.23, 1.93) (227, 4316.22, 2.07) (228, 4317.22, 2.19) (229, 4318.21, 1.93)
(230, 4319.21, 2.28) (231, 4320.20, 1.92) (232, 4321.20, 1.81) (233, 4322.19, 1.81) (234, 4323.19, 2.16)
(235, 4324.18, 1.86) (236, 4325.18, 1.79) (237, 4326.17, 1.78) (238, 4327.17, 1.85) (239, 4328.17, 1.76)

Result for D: 2.05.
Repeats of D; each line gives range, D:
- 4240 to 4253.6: 2.05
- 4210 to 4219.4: 2.13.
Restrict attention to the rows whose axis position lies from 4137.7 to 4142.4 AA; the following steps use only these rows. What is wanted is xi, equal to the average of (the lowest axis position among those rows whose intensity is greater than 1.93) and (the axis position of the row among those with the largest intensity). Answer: 4139.1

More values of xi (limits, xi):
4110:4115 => 4114.4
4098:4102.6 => 4101.6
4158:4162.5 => 4159.1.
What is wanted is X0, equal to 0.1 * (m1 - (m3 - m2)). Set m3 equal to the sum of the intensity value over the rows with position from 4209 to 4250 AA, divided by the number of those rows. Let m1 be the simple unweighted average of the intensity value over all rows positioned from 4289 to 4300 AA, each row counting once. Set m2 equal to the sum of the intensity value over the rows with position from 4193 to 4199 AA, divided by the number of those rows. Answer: 0.185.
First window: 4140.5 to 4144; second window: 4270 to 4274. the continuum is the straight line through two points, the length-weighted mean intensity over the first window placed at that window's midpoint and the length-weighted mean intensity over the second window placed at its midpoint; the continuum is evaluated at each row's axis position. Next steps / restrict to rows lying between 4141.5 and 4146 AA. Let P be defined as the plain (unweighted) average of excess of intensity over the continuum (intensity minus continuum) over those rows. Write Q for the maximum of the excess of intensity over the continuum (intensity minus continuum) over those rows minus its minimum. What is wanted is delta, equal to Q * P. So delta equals 0.00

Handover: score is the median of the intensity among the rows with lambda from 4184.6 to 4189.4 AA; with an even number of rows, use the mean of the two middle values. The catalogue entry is 2.12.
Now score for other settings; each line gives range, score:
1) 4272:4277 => 2.13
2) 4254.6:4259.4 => 2.01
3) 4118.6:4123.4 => 2.07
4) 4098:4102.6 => 1.72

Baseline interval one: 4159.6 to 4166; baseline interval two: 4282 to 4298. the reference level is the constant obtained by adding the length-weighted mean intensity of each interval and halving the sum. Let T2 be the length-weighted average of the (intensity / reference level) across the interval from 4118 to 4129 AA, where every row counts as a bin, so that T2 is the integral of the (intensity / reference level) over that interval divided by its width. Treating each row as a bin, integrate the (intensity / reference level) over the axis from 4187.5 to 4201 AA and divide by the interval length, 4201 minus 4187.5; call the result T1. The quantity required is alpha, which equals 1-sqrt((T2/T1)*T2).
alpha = -0.004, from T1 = 1.04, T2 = 1.03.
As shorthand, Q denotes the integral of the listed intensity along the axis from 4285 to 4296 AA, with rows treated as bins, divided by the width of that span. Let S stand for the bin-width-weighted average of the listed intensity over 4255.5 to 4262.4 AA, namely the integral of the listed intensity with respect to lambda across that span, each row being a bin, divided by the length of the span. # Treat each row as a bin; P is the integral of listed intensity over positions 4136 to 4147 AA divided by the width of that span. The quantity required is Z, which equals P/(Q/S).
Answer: 2.15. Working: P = 2.19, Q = 1.96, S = 1.92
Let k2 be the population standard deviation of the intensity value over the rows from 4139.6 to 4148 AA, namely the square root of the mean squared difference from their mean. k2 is 0.137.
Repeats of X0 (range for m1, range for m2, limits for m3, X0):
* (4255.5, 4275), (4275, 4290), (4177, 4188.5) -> 0.193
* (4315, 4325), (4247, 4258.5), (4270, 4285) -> 0.197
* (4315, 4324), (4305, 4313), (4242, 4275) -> 0.174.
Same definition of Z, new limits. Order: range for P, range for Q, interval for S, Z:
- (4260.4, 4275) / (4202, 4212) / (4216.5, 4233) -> 2.17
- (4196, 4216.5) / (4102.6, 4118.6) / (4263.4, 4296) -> 2.32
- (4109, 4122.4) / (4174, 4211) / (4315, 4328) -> 1.84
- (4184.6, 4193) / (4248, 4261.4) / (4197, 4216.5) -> 2.35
